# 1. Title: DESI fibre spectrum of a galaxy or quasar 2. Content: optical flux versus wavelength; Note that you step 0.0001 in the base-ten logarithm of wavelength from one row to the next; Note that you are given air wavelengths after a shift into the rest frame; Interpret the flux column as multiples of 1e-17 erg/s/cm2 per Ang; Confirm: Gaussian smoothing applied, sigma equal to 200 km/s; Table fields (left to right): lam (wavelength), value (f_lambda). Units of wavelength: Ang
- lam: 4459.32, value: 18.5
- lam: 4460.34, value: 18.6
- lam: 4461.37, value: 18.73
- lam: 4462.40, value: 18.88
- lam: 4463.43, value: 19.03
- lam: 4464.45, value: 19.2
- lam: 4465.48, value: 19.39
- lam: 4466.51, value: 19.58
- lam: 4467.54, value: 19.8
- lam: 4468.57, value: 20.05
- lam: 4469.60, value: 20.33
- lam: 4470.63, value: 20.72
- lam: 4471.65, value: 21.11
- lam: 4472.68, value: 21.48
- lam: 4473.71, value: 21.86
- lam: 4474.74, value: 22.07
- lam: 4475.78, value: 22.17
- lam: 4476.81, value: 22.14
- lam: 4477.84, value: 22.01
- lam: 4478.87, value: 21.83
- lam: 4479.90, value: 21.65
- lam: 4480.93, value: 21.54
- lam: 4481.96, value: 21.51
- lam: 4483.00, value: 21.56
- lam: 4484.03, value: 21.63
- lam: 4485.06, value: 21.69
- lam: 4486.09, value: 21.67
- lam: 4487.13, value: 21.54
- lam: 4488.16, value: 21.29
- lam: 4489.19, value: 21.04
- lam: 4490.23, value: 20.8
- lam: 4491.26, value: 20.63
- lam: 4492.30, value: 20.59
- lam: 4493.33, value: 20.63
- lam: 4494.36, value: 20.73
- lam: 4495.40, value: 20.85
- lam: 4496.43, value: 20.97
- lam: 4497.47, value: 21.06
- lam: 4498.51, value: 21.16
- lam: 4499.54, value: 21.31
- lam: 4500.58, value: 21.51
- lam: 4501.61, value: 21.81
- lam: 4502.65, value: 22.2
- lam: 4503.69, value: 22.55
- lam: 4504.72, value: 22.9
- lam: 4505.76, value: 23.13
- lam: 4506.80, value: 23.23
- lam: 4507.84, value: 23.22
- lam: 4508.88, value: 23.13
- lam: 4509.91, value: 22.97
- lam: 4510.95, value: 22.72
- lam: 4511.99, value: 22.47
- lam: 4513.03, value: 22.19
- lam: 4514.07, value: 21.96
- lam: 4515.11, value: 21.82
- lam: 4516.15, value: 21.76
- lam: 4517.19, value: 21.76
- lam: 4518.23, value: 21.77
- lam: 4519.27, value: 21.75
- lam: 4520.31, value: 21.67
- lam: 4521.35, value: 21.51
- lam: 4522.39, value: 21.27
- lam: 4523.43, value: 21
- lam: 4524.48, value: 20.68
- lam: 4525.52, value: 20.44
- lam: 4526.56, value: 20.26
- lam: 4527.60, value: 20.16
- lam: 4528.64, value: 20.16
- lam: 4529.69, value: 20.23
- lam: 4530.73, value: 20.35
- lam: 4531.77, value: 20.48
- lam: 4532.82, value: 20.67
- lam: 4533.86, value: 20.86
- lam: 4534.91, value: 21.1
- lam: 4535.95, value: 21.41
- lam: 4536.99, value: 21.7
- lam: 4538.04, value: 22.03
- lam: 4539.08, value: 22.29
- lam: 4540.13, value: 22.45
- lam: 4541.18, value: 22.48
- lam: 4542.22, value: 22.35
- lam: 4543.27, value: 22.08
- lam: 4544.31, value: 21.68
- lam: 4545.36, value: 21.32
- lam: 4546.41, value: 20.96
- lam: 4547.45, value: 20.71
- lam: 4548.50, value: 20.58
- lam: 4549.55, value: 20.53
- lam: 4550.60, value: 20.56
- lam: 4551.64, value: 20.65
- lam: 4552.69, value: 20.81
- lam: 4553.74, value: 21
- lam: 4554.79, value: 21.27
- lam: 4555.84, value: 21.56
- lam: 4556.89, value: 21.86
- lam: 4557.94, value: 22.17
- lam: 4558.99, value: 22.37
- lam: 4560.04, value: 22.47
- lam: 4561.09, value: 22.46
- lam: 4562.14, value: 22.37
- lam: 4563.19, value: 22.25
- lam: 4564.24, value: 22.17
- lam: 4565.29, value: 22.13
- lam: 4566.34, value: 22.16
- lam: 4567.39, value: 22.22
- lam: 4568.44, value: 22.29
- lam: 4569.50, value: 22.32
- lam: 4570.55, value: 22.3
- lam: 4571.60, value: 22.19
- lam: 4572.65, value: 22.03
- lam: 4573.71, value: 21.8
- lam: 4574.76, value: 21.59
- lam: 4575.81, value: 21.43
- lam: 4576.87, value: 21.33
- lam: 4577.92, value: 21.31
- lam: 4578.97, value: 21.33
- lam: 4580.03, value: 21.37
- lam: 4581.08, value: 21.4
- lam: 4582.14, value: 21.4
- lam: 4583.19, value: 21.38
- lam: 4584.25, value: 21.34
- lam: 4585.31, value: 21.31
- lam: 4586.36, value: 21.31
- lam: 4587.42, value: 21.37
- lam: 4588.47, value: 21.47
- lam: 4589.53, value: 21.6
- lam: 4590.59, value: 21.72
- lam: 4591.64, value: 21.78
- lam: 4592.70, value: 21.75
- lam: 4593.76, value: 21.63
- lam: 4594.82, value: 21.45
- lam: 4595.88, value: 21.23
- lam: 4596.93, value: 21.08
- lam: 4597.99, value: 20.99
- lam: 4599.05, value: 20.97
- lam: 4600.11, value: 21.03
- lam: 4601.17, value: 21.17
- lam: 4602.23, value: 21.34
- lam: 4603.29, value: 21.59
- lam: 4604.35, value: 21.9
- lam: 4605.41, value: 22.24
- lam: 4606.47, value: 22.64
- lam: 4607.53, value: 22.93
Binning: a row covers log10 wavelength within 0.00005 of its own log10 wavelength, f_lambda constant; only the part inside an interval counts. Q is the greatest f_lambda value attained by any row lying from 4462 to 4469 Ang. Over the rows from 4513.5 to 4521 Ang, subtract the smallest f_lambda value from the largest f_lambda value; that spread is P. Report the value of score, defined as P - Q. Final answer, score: -19.8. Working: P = 0.3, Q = 20.05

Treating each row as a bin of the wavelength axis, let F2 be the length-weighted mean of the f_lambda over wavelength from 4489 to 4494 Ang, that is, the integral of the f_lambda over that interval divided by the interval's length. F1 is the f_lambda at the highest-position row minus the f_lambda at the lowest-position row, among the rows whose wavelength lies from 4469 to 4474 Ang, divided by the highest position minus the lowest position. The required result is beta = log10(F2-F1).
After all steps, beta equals 1.309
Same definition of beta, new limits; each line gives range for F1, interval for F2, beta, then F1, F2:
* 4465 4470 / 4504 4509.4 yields 1.360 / 0.23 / 23.1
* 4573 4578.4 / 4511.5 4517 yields 1.345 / -0.12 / 22.0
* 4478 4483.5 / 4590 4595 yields 1.337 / -0.07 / 21.7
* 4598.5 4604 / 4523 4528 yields 1.309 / 0.15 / 20.5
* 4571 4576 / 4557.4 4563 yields 1.353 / -0.18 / 22.4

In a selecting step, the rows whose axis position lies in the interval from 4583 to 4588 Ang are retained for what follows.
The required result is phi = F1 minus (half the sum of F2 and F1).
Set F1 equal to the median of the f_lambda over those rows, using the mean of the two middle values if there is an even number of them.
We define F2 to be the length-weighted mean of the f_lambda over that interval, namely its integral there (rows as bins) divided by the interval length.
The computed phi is 0.00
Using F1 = 21.3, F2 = 21.3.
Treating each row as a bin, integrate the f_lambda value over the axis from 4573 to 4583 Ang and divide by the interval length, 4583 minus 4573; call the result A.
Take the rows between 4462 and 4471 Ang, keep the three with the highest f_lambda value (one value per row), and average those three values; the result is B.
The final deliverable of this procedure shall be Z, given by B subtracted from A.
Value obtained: 1.1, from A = 21.5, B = 20.37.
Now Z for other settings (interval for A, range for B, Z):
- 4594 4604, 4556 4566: -1.2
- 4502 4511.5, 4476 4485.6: 0.9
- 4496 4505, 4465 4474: 0.2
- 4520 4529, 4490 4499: -0.3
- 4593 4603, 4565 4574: -1.1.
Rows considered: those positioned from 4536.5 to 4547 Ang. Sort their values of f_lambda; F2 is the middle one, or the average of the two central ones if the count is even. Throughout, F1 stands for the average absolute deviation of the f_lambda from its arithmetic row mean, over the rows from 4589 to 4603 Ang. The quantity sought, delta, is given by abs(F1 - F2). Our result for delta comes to 21.79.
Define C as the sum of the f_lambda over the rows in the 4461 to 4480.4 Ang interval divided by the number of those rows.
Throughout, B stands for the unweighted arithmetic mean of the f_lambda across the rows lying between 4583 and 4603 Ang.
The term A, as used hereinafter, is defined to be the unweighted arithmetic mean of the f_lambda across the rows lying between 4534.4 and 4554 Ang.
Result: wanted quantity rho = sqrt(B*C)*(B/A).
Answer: 21.0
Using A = 21.4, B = 21.36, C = 20.6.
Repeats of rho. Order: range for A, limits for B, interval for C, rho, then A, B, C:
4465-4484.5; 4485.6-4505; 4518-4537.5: 21.3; 21.2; 21.33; 20.9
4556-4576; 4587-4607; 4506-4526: 21.1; 22.1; 21.52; 22.0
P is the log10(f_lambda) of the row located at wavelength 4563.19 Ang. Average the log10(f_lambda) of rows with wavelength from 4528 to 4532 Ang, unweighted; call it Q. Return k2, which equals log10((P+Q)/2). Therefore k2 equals 0.123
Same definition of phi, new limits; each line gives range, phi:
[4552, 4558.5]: 0.01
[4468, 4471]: 0.01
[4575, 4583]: -0.01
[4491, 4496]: -0.04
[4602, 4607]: -0.04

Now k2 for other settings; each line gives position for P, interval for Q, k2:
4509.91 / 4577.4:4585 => 0.129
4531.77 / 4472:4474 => 0.122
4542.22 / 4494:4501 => 0.126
